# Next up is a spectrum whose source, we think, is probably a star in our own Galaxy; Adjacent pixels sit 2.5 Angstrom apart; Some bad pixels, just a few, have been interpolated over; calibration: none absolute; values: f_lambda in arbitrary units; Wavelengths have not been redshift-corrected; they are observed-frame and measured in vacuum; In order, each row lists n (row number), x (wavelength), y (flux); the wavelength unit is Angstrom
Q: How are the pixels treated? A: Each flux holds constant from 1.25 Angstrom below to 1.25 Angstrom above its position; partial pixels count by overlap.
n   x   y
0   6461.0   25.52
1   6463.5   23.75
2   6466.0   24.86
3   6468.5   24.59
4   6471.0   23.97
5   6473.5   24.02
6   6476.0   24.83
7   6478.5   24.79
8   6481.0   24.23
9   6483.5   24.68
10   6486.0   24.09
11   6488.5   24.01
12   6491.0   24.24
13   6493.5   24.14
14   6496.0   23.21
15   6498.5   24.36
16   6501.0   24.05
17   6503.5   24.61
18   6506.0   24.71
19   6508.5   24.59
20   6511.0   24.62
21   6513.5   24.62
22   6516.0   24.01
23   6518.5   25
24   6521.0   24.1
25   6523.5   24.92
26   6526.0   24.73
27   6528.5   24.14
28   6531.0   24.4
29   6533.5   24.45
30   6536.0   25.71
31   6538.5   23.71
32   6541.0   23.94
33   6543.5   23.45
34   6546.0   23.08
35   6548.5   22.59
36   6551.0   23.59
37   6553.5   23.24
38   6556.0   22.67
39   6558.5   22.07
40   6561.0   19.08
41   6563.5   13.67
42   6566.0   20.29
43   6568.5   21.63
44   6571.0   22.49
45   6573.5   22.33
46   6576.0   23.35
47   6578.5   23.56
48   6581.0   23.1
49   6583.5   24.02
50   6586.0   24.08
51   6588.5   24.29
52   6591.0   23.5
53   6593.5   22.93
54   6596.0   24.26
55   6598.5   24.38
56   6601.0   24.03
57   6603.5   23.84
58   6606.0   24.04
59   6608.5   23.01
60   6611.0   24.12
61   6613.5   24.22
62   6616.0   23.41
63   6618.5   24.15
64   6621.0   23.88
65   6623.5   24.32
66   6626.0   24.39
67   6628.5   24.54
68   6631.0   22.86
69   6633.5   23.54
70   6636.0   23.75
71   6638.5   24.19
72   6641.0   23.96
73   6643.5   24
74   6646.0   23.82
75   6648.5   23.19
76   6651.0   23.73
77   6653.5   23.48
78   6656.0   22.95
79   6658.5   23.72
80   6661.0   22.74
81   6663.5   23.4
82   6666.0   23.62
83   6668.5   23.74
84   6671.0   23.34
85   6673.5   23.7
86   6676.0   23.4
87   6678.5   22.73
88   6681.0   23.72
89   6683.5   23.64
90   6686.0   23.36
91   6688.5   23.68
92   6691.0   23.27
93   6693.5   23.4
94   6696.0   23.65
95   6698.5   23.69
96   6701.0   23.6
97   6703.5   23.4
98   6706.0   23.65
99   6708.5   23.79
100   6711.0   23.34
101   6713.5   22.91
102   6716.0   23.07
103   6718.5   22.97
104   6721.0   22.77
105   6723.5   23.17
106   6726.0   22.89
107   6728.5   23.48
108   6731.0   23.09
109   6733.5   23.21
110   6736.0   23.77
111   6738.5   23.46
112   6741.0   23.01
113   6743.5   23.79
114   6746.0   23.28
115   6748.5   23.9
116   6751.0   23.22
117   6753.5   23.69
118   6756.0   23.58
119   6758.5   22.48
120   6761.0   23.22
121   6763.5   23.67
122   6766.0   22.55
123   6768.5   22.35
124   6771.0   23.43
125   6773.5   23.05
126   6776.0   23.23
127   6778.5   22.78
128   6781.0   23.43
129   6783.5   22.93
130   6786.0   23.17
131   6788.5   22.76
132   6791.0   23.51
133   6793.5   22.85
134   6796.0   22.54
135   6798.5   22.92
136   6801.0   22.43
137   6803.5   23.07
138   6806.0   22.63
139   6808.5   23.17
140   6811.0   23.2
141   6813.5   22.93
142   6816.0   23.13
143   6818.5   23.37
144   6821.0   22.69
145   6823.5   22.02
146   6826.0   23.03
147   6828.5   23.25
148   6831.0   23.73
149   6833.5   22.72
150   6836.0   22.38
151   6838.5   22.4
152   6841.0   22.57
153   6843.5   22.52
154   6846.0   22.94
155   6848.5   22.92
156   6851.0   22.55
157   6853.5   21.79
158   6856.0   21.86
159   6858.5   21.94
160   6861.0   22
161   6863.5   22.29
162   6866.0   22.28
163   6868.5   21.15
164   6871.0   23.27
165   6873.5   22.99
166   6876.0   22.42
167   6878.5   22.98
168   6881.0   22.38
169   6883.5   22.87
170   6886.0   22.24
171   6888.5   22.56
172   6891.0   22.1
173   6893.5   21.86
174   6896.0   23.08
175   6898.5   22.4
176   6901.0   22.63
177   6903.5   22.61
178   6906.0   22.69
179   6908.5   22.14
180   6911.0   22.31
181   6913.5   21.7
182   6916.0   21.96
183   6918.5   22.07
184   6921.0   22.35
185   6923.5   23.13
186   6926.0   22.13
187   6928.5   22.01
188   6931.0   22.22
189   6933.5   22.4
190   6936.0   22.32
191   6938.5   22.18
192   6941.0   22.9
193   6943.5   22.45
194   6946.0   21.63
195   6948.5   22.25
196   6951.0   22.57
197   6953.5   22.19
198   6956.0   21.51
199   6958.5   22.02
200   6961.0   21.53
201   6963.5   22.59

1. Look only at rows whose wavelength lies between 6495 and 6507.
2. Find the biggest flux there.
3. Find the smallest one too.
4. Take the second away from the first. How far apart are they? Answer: 1.5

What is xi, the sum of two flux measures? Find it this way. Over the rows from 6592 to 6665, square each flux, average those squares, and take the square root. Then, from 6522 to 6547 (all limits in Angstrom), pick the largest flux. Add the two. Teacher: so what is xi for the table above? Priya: 49.5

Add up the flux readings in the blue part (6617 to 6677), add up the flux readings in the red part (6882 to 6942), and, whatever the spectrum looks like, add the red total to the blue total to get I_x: 1105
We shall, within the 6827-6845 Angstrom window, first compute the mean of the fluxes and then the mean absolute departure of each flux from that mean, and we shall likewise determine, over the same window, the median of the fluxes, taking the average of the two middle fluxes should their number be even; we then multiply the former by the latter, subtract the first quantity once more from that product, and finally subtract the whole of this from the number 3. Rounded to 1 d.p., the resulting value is -5.6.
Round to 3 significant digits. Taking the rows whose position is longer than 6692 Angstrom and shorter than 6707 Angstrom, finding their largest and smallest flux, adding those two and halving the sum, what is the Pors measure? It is 23.5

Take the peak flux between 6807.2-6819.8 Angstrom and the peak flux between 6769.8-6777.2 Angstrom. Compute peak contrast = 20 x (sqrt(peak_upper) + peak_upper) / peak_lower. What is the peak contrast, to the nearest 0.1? 24.1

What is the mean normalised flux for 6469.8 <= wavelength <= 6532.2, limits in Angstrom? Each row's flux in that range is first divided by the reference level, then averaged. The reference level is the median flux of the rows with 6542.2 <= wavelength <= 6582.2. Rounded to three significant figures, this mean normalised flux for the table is 1.08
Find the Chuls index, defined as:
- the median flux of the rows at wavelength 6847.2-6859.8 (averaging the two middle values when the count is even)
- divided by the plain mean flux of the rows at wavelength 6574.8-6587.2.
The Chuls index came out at 0.93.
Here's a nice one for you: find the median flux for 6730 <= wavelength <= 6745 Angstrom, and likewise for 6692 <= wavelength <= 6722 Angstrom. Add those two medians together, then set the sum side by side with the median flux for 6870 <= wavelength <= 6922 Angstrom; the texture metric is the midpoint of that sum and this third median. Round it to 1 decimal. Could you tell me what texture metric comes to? 34.6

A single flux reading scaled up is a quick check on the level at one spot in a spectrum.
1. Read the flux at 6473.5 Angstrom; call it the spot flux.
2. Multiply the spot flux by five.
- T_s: 120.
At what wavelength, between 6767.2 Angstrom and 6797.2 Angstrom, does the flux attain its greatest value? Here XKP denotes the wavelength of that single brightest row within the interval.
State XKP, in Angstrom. 6791.0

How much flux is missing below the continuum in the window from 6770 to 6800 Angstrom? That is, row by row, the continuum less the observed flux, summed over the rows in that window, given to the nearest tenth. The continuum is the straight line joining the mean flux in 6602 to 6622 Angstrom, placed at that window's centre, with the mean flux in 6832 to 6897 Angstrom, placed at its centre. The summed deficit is -2.1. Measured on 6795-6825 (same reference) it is -1.3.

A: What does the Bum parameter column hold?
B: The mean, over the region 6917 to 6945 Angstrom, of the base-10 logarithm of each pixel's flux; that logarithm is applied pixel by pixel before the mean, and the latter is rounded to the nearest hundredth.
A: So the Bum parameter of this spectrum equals 1.35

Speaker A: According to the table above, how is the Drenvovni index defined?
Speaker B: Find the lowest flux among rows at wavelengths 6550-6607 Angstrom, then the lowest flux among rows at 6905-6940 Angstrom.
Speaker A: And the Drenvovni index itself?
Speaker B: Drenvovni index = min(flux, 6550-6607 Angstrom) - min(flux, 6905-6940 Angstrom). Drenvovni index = -8.0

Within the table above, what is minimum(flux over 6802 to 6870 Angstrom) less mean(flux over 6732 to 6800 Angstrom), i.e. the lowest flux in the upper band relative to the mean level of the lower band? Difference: -2.0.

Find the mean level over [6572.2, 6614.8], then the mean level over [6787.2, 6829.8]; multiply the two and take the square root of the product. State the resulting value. 23.3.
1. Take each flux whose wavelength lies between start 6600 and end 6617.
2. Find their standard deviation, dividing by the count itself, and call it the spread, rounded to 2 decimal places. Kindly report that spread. 0.41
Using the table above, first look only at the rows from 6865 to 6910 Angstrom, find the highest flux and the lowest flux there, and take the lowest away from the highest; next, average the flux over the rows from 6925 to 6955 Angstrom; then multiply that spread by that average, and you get 47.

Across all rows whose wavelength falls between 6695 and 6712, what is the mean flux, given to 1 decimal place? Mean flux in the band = 23.6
